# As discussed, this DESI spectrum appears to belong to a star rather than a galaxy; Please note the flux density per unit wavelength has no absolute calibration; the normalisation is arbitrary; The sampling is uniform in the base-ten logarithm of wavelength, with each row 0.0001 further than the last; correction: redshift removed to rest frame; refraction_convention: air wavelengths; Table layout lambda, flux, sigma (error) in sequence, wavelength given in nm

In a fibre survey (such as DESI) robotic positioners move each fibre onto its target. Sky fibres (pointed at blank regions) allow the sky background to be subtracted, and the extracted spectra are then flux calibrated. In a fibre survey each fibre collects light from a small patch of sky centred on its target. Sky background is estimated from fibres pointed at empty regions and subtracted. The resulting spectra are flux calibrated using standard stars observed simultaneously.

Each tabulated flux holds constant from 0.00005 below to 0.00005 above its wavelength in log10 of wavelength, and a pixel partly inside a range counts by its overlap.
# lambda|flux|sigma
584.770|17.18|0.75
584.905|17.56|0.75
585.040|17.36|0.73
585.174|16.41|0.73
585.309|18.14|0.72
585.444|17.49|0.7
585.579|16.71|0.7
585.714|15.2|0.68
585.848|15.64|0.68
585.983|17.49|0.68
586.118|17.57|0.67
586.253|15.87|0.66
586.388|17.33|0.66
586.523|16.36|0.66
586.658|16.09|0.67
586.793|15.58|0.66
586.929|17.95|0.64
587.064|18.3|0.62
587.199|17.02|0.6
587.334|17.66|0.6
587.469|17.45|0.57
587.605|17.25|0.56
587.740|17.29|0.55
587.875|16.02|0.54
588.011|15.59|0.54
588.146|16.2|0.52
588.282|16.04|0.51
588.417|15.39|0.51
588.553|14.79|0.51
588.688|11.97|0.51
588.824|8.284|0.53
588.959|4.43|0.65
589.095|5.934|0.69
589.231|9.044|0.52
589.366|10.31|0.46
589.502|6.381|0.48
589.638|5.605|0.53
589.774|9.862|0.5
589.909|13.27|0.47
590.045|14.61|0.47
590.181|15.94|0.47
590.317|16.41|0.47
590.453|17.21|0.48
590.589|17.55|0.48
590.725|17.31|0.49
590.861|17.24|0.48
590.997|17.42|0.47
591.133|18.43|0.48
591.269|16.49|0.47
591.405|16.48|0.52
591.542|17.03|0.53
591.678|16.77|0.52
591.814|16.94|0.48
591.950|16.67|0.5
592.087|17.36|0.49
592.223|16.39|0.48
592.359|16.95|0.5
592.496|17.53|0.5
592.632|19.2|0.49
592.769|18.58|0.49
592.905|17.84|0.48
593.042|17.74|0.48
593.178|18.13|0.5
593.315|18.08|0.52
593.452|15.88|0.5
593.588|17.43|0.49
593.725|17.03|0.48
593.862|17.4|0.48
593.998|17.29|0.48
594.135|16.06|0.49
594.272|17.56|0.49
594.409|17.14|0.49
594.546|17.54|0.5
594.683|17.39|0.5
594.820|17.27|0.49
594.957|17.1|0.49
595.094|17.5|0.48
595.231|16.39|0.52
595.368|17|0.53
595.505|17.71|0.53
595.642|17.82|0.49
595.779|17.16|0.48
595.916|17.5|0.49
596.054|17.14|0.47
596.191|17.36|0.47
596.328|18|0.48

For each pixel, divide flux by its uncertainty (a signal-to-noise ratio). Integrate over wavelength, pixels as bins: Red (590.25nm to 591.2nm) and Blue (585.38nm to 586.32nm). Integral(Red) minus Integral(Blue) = 12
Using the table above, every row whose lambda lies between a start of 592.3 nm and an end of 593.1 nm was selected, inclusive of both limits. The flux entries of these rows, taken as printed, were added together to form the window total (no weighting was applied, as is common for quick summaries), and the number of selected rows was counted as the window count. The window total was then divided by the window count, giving 18.0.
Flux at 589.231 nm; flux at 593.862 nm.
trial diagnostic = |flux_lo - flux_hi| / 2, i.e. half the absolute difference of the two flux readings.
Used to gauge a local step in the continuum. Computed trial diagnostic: 4.18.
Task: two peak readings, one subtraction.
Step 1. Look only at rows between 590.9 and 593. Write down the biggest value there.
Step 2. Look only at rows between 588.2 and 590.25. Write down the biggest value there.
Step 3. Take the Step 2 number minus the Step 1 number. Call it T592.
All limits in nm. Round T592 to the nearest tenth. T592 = -3.2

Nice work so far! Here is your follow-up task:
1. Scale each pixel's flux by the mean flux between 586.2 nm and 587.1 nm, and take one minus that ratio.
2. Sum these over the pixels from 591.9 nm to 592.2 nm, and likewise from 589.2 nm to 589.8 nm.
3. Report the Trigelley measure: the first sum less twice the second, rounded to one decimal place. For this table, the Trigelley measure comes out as -5.1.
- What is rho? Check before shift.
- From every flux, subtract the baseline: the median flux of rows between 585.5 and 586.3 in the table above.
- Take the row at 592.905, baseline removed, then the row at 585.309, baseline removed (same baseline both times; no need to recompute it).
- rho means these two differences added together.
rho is 3.4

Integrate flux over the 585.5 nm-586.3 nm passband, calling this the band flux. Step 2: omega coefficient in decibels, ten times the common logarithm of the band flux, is 11.2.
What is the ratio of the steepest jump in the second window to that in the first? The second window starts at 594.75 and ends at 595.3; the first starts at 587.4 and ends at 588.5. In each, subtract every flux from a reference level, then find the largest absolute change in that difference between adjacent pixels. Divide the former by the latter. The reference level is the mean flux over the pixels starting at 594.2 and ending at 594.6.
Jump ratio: 0.87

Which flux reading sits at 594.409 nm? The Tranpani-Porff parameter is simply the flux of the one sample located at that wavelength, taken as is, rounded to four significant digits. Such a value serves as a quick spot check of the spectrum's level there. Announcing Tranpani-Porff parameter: 17.14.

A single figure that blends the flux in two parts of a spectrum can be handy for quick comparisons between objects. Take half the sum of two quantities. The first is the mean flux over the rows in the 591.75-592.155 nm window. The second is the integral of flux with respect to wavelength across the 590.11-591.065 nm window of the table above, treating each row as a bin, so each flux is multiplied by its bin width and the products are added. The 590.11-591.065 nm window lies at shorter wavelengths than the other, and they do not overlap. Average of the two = 16.6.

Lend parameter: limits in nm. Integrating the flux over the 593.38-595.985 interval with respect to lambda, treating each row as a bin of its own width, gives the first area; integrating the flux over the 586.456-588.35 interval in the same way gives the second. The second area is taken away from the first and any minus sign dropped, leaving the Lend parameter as 13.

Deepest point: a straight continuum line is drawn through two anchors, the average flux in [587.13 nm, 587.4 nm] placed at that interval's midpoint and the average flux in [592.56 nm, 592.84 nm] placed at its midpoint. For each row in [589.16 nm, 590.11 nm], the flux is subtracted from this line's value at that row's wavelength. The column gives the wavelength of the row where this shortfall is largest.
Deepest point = 589.638 nm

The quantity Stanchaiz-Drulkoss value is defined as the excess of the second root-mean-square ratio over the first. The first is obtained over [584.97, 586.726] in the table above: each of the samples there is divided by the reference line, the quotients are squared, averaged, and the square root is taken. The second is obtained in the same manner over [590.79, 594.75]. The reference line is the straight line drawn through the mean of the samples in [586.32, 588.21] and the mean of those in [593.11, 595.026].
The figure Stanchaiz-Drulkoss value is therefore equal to 0.011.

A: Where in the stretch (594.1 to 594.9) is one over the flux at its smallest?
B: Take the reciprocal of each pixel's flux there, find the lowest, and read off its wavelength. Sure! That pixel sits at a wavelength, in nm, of 594.272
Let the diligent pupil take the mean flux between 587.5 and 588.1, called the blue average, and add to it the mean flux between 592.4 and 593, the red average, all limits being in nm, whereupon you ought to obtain 35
